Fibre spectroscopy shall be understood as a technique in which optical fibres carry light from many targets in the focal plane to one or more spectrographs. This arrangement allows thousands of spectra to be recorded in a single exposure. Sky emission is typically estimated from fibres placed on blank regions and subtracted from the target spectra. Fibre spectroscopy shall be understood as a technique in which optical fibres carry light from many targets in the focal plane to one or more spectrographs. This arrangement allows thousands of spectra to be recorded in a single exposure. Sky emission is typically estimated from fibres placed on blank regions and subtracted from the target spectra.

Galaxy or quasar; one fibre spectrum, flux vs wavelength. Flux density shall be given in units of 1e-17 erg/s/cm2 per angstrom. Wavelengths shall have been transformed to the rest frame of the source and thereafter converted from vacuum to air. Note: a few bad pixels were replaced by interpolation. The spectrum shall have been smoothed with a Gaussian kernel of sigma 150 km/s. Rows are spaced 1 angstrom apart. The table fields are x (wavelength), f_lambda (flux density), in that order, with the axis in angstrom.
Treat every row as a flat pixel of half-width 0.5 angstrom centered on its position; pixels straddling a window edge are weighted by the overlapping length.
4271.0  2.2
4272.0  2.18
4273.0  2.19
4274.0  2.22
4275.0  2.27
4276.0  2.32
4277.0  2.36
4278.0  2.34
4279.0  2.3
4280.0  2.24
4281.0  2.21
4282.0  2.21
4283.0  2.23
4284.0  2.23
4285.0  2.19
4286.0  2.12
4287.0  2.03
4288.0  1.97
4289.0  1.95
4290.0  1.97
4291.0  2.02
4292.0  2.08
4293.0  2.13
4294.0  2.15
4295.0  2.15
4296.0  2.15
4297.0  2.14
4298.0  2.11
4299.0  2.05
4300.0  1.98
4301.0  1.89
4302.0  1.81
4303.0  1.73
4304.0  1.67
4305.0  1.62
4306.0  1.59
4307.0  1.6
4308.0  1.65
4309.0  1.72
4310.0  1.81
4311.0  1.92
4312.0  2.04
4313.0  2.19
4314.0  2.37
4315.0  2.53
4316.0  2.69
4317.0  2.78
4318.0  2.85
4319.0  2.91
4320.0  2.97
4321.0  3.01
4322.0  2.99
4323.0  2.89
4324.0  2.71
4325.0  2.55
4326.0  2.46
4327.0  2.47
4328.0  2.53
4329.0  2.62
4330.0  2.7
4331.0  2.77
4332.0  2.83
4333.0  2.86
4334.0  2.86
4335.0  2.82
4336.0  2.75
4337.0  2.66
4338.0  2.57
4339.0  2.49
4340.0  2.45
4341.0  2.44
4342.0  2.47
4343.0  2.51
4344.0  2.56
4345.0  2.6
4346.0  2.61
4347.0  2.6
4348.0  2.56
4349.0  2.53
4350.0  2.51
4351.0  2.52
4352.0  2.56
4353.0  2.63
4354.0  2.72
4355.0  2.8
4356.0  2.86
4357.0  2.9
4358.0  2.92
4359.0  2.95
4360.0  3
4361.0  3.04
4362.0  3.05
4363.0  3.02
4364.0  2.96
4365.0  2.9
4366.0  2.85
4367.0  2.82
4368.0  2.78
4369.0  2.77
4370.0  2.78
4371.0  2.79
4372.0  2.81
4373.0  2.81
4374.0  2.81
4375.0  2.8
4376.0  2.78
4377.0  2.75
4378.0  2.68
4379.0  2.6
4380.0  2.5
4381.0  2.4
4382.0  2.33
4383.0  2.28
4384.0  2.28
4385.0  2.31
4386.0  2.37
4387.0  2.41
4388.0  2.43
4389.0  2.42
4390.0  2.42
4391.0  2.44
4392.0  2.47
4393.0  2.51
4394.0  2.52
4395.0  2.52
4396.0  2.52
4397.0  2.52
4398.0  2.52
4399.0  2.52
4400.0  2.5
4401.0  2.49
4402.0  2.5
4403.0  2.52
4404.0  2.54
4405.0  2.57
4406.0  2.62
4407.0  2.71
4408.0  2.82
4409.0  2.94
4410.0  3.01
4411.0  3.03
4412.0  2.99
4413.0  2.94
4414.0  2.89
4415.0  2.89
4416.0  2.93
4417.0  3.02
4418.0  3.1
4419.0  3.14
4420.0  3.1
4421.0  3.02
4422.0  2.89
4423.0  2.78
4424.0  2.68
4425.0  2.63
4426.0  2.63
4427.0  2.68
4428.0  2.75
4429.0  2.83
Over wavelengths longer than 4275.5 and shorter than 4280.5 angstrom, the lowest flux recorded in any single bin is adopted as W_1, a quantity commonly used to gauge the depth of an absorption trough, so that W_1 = 2.24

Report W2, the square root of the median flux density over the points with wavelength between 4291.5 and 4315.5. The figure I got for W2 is 1.42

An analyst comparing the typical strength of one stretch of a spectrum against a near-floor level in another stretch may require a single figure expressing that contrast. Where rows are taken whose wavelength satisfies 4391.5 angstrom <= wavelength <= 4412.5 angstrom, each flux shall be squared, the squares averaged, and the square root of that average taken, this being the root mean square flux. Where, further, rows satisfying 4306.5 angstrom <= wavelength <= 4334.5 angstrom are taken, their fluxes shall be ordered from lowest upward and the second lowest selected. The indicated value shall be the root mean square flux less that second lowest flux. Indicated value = 0.99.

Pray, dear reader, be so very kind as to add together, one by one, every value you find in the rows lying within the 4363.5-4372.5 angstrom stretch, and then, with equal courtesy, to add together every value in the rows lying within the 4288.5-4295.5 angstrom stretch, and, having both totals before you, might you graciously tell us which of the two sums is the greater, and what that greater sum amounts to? 25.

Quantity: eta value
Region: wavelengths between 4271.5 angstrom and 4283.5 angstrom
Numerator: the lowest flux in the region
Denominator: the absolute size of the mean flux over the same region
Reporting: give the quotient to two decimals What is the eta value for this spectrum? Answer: 0.97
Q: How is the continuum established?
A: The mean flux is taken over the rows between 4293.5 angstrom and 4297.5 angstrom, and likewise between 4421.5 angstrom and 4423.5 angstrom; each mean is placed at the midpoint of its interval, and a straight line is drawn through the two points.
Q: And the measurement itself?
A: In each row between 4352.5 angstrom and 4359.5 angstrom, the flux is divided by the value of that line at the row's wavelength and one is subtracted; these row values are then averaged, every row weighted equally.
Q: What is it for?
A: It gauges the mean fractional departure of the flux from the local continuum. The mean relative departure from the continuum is 0.14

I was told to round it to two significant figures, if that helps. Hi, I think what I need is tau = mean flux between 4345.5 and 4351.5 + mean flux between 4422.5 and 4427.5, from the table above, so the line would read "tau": 5.2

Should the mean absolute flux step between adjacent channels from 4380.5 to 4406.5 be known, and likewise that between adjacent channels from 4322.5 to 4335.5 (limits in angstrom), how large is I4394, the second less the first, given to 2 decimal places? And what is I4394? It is 0.05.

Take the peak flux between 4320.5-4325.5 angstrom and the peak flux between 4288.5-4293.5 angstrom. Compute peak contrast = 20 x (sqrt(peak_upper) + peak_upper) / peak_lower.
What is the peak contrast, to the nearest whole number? 45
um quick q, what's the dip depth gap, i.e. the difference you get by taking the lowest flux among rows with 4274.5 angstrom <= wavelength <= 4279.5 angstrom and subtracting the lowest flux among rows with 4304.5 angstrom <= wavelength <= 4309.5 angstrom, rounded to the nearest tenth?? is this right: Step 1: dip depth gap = 0.7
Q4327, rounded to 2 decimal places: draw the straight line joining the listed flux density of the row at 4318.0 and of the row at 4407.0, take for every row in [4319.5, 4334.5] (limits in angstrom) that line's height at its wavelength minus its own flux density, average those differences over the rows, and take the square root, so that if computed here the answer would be 0.30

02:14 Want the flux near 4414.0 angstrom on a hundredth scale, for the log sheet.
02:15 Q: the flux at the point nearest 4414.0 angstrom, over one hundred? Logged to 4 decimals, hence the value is 0.0289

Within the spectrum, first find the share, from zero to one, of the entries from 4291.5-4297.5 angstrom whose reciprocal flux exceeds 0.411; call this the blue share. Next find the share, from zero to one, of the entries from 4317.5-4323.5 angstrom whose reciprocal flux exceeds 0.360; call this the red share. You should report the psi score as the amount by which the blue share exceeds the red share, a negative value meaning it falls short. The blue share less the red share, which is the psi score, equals 1.0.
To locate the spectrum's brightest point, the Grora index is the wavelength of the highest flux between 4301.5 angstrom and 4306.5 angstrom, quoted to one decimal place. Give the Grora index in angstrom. 4302.0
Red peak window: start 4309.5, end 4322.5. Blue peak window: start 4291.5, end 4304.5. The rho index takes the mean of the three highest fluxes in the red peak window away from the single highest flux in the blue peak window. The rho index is -0.8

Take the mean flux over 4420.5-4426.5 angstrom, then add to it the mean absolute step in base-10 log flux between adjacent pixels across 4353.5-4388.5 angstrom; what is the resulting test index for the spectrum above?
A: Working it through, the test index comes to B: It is 2.78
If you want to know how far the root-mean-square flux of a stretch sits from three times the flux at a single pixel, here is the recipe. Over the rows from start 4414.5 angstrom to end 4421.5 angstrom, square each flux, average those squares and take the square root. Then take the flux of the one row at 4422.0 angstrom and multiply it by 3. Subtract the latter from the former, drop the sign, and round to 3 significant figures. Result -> 5.64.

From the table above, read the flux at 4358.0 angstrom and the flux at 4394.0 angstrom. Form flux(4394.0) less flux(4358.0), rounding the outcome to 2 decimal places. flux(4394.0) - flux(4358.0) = -0.40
